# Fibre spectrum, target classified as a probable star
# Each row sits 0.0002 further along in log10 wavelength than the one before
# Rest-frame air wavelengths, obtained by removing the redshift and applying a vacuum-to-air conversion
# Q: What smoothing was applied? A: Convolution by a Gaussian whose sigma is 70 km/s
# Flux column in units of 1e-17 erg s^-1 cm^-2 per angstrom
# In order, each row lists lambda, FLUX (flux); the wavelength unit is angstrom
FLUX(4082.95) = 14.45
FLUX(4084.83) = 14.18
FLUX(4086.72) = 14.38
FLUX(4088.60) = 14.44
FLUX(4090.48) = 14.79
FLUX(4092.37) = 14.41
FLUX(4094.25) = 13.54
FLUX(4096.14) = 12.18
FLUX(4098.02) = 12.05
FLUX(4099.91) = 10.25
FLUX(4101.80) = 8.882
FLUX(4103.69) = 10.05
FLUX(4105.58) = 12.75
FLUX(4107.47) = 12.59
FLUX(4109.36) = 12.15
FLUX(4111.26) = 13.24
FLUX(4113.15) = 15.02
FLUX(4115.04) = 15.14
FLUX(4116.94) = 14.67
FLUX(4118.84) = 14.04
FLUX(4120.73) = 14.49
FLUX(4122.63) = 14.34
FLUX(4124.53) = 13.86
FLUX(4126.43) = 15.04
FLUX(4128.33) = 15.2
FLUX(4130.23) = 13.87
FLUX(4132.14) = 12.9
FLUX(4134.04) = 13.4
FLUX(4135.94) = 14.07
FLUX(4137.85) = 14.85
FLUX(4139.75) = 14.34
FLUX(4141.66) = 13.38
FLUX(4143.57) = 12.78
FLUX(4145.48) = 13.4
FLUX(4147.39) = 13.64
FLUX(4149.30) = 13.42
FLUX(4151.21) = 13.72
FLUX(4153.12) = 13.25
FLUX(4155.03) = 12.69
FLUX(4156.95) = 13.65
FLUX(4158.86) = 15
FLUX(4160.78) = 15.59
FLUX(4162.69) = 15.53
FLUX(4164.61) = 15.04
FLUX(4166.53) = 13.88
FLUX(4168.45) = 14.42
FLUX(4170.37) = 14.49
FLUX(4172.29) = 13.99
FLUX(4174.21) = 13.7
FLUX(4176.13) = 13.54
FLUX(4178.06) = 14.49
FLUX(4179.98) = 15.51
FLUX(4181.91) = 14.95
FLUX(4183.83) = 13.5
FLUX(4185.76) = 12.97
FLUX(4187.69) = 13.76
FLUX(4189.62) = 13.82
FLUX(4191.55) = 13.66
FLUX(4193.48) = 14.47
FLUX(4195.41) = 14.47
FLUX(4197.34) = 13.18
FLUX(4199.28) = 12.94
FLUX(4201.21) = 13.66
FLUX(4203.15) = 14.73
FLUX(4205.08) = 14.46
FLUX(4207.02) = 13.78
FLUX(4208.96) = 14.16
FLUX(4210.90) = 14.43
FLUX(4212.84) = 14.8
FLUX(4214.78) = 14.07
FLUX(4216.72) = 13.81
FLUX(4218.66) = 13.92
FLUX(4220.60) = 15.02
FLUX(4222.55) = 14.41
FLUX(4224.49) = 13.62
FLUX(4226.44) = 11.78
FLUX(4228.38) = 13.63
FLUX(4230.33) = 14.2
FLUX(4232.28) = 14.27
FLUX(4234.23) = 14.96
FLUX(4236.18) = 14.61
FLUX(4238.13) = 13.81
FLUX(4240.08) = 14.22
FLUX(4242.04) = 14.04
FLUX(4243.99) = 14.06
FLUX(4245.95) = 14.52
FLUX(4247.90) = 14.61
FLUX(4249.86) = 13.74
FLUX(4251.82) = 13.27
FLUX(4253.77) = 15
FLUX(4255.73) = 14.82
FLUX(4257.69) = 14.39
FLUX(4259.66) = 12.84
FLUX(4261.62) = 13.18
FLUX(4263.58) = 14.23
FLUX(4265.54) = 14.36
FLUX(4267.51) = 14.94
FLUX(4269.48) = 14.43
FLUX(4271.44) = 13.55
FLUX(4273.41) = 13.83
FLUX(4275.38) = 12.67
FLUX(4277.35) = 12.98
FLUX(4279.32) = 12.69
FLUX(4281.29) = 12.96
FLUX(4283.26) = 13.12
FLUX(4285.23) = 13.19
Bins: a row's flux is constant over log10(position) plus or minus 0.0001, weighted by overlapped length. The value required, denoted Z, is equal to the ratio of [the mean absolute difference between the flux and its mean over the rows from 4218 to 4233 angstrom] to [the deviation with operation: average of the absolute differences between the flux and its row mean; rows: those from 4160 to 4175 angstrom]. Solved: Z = 1.05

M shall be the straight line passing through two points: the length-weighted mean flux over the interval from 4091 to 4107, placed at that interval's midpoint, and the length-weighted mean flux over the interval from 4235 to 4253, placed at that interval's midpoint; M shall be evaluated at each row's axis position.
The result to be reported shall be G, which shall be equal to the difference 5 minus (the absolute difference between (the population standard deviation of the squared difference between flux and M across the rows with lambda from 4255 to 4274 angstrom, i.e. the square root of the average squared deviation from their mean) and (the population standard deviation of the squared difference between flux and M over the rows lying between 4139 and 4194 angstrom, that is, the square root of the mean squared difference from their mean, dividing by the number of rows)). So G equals 3.6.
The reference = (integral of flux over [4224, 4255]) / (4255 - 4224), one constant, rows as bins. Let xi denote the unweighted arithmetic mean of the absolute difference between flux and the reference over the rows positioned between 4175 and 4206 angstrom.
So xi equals 0.63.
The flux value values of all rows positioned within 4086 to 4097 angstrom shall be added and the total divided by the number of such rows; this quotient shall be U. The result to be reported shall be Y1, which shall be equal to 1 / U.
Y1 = 0.0717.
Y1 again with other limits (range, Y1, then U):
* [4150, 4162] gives 0.0715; 14.0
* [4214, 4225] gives 0.0707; 14.1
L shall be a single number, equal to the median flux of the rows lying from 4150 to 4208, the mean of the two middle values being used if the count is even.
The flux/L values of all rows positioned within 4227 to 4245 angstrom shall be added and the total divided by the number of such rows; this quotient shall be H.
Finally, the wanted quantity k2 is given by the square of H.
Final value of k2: 1.05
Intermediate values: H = 1.025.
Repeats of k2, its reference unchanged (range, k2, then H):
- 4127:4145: 1.00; 1.001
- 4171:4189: 1.03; 1.014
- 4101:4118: 0.84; 0.919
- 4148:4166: 1.05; 1.026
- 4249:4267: 1.02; 1.009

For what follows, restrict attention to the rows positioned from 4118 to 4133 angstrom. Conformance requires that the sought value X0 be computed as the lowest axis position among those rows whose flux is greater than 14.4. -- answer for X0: 4120.73 angstrom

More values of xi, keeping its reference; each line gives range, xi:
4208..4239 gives 0.51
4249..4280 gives 0.72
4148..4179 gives 0.67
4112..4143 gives 0.60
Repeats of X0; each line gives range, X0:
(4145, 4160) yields 4158.86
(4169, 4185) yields 4170.37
